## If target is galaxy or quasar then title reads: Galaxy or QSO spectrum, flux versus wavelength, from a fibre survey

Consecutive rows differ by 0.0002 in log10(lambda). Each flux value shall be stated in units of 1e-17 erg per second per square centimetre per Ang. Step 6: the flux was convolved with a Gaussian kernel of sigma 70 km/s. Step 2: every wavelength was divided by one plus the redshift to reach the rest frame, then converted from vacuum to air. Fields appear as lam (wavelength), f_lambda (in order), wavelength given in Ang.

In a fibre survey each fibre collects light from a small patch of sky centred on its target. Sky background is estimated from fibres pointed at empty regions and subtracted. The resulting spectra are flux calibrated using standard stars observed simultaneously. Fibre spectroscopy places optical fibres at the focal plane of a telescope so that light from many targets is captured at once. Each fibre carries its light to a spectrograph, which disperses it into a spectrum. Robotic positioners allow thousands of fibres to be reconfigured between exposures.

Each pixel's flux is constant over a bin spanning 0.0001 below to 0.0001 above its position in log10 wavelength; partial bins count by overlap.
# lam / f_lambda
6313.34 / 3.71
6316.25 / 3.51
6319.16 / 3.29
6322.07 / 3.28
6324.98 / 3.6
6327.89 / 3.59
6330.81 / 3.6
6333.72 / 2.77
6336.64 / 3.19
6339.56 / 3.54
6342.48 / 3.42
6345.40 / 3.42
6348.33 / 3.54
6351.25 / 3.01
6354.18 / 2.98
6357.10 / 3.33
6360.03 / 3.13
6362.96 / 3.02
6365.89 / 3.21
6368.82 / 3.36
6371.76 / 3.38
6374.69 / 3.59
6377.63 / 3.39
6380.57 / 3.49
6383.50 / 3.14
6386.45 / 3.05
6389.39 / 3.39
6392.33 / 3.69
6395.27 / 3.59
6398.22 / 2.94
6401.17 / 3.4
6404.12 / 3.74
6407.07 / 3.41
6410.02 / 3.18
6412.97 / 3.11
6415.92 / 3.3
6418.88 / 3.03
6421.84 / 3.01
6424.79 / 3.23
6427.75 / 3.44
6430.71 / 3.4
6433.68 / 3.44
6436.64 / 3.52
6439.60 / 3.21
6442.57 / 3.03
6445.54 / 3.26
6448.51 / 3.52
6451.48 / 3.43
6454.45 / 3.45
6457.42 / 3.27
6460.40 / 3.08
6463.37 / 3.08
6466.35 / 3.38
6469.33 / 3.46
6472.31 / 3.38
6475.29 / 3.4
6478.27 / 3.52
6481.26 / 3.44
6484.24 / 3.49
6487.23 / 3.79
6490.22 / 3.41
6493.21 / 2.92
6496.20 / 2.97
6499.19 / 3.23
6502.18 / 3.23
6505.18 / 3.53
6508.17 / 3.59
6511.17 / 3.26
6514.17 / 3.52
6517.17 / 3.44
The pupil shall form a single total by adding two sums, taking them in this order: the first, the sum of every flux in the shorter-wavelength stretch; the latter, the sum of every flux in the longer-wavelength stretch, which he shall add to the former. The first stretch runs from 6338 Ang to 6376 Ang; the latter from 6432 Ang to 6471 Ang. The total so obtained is 86.1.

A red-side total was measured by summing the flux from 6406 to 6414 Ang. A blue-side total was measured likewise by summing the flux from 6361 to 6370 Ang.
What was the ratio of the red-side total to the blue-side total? 1.01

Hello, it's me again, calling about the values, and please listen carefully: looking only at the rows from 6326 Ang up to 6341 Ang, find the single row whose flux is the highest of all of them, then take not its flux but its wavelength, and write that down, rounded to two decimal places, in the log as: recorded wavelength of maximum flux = 6330.81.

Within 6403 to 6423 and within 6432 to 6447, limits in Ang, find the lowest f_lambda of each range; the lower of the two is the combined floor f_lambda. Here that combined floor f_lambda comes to 3.01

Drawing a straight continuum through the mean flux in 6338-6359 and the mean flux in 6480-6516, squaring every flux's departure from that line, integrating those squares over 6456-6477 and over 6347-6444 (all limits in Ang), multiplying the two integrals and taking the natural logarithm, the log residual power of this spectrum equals 0.88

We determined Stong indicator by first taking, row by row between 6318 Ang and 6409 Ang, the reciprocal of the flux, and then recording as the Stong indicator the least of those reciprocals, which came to 0.267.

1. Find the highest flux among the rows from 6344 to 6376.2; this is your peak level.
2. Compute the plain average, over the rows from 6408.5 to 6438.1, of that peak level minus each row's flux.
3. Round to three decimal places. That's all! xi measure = 0.324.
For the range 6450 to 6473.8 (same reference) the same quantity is 0.274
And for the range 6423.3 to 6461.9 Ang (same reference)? 0.261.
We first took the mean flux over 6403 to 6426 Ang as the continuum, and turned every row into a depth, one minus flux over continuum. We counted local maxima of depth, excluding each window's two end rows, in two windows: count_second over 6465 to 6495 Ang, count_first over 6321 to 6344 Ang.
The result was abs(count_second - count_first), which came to 0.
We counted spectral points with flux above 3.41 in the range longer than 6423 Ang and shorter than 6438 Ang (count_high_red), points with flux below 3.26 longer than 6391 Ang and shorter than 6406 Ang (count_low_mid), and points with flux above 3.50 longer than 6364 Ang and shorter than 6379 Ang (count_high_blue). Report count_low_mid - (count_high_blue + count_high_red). -3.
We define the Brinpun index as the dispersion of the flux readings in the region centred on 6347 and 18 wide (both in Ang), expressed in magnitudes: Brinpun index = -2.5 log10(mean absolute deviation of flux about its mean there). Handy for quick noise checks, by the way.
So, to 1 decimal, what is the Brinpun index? 1.7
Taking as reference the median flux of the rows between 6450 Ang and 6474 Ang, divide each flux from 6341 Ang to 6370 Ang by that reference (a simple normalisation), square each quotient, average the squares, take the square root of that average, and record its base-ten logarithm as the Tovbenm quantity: -0.017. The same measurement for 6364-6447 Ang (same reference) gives -0.007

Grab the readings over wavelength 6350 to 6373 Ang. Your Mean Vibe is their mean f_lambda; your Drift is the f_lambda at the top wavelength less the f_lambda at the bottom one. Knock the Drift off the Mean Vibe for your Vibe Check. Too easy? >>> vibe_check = 2.8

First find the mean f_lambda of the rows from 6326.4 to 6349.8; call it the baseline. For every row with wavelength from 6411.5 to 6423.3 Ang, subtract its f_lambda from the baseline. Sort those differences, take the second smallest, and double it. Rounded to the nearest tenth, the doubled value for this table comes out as 0.5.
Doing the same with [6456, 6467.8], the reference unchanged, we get 0.2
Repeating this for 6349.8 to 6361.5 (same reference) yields 0.5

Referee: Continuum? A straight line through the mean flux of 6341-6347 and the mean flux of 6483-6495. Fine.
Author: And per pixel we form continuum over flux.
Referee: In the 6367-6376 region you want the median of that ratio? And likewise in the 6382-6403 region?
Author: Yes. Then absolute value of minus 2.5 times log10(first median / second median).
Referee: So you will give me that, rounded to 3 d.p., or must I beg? 0.004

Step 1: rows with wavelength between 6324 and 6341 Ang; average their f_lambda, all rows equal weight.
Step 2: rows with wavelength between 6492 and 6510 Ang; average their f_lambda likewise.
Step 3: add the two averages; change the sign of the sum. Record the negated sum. -6.63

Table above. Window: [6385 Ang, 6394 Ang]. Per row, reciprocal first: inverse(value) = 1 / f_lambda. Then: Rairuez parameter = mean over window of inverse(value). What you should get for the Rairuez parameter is 0.298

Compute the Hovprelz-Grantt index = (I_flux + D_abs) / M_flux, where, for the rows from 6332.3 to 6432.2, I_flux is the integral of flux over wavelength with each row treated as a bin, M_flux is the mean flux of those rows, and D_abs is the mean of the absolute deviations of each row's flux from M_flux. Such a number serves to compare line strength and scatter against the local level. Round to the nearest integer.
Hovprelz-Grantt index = 100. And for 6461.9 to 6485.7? 24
